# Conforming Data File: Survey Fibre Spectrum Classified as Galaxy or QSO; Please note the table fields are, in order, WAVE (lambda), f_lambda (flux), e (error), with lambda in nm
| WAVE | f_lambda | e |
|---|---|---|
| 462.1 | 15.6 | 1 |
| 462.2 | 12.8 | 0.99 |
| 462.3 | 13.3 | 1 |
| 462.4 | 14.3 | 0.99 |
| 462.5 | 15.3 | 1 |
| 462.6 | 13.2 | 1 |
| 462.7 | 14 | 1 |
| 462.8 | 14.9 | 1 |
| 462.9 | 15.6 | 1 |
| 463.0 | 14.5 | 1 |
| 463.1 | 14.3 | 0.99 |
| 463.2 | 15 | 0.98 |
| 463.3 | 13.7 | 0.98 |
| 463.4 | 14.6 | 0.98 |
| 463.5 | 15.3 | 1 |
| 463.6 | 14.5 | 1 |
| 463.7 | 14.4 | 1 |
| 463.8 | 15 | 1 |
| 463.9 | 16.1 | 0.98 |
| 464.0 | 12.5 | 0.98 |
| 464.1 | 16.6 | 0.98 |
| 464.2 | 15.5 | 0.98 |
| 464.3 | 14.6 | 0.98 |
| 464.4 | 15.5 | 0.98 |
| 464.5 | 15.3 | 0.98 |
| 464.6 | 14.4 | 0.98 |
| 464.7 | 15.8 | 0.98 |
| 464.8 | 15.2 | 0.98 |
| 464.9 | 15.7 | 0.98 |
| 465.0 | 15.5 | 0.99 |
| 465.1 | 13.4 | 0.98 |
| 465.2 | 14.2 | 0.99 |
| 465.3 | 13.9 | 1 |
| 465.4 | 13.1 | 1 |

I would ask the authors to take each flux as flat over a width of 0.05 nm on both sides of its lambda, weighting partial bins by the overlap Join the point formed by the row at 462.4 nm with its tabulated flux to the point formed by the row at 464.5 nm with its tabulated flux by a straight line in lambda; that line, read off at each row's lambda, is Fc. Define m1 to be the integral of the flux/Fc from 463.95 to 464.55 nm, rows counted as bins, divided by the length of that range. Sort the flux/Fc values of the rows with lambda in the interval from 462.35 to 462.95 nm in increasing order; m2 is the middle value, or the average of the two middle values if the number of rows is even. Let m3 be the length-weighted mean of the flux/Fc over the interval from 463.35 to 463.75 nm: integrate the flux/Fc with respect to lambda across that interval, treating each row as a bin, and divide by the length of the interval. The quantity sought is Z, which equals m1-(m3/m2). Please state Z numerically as 0.01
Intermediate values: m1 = 0.988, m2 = 1.014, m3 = 0.99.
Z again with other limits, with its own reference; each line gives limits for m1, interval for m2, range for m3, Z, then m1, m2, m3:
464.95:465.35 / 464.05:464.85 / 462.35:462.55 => -0.11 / 0.913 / 1.008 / 1.03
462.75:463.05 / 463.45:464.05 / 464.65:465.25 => 0.06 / 1.032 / 0.989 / 0.96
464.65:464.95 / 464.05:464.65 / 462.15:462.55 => 0.04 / 1.008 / 1.008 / 0.98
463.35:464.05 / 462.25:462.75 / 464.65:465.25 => -0.01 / 0.981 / 0.969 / 0.96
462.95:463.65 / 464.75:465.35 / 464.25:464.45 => -0.06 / 0.988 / 0.946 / 0.99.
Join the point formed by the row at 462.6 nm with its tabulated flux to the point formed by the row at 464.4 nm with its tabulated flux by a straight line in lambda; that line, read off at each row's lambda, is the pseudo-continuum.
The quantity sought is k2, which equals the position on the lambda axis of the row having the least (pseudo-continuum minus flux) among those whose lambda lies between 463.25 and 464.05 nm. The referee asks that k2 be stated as 463.9 nm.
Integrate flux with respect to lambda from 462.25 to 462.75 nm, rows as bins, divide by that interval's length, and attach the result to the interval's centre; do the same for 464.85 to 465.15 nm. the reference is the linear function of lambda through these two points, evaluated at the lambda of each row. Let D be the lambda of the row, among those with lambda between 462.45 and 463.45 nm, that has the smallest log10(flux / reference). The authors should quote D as 462.6 nm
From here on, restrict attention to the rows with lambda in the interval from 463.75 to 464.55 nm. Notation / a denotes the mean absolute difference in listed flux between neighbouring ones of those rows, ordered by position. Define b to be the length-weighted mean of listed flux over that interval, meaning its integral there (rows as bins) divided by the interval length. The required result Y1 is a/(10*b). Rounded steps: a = 1.70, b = 15.1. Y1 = 0.0112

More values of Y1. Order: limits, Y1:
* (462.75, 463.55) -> 0.0054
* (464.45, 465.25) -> 0.0062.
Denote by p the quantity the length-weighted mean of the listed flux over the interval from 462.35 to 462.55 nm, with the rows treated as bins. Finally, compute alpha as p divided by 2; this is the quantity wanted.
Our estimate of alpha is 7.4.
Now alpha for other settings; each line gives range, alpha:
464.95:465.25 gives 7.2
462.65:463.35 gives 7.3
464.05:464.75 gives 7.7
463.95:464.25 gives 7.4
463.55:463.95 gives 7.5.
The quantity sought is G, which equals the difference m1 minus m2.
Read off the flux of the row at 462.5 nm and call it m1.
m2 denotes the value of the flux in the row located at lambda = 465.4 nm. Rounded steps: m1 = 15.3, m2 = 13.1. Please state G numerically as 2.2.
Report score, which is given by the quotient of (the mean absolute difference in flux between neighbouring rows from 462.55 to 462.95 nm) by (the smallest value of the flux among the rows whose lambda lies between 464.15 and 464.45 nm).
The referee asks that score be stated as 0.055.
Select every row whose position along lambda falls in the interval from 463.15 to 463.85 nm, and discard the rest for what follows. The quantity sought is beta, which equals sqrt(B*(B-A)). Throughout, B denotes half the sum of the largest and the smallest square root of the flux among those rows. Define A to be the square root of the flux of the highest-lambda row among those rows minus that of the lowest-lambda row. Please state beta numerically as 3.81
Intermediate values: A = 0.00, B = 3.806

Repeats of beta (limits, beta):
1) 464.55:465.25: 3.83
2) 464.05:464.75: 3.98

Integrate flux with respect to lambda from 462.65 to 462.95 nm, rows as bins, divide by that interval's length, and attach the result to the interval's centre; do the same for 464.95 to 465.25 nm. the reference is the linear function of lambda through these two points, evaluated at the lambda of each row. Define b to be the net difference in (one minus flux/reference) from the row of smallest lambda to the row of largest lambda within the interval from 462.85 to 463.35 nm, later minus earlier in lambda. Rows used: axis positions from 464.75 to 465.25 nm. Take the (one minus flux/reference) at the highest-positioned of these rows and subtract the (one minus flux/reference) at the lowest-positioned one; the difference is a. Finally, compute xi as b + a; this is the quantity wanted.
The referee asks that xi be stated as 0.19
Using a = 0.06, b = 0.12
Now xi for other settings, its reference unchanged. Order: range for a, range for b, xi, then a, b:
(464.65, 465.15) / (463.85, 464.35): 0.26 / 0.16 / 0.10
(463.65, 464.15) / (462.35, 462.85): -0.20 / -0.16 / -0.05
